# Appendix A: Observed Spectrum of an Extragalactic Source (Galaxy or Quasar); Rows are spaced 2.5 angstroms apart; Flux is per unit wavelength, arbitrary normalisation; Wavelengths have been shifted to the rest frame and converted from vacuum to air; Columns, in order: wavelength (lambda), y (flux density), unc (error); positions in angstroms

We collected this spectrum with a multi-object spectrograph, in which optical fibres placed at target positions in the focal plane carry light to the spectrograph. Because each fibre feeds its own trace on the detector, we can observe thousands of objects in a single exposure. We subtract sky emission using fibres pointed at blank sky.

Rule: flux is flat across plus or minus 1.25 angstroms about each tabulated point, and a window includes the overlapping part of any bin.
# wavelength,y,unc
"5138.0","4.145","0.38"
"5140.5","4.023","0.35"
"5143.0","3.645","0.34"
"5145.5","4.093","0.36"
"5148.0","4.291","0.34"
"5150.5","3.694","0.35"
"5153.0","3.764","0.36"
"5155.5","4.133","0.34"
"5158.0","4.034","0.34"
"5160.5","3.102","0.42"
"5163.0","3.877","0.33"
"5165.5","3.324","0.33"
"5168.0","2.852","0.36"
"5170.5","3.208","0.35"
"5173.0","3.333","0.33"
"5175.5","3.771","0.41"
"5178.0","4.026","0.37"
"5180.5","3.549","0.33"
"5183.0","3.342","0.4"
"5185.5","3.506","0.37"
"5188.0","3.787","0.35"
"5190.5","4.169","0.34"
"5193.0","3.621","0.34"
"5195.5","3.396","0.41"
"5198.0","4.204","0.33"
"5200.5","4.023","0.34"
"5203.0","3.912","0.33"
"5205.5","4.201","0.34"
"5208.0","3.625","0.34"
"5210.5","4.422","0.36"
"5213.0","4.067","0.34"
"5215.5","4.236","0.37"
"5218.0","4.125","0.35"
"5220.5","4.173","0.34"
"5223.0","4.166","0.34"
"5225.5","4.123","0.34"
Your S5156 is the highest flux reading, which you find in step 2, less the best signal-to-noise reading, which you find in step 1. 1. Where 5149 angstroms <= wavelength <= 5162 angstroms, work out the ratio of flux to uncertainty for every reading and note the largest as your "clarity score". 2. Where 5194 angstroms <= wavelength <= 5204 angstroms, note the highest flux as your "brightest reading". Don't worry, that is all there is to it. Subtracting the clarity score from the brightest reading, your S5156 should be -8.0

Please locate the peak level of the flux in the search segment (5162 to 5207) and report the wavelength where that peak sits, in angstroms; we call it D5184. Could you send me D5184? 5198.0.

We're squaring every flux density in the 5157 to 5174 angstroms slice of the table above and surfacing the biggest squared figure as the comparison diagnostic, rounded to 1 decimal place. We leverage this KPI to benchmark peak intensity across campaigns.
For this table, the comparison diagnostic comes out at 16.3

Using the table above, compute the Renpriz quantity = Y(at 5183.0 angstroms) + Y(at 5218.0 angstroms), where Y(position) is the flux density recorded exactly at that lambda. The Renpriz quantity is 7.5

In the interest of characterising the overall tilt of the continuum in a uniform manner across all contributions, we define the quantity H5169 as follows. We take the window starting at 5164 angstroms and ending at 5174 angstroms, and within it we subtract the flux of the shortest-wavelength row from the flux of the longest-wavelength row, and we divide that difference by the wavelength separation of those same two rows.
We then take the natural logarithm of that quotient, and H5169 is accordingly -6.7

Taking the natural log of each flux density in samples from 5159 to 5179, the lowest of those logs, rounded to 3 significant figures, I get 1.05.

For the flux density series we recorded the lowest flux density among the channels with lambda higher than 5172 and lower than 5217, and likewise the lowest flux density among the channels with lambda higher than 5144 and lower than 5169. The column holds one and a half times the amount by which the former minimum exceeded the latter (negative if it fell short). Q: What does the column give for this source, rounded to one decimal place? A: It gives 0.7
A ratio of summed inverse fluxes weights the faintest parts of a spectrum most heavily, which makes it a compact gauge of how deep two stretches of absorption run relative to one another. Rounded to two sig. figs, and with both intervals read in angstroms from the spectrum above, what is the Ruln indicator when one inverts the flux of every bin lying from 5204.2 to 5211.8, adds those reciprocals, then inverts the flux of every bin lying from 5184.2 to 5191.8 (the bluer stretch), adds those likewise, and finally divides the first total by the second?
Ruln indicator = 0.94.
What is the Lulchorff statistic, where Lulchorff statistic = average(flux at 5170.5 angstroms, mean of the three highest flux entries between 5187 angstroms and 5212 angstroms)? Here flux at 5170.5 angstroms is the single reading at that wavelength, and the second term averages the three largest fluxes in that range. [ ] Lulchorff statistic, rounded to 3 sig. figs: 3.74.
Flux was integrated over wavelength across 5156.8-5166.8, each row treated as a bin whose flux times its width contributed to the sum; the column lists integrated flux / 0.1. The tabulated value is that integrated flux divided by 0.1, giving 358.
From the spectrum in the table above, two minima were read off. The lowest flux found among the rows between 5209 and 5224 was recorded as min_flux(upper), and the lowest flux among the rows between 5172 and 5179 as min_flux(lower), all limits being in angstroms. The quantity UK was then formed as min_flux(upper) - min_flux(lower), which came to 0.73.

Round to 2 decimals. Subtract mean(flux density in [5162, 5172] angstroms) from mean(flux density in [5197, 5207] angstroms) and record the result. 0.77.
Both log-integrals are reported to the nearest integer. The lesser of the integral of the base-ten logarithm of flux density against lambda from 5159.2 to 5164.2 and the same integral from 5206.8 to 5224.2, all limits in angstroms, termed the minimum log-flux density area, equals 3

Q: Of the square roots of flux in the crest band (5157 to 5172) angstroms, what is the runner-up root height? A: 1.97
